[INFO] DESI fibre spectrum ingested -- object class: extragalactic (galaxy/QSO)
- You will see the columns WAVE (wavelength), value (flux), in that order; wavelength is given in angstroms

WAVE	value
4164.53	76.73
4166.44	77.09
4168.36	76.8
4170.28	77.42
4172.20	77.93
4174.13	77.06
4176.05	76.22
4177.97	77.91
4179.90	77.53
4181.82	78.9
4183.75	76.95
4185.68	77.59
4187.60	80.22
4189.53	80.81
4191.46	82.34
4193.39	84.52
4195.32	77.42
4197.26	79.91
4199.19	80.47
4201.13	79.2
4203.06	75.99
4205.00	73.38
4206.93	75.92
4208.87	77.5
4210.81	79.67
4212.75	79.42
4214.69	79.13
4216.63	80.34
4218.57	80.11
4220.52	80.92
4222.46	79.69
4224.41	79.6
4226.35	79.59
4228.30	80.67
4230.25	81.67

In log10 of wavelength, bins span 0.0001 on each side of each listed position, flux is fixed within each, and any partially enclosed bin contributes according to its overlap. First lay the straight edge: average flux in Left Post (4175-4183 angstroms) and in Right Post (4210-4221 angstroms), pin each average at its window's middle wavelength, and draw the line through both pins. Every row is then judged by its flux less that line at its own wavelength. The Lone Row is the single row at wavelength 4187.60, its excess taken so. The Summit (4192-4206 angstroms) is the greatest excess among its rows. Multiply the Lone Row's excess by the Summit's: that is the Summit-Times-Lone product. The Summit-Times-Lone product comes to 12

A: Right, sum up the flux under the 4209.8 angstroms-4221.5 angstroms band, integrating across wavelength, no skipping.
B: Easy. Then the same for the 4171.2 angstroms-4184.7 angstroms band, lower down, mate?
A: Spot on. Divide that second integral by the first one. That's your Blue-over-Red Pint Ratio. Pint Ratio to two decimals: 1.12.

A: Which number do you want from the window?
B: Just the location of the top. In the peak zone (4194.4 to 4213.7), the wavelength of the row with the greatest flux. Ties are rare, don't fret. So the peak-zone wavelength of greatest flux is 4199.19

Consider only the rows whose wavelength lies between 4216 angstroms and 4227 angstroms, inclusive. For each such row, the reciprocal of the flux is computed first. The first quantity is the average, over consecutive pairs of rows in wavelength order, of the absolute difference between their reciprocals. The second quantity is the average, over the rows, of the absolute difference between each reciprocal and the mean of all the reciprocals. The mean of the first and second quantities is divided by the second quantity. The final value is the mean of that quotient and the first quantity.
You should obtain 0.53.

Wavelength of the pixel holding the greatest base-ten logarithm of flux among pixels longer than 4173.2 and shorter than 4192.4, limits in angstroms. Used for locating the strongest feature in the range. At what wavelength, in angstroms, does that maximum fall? 4191.46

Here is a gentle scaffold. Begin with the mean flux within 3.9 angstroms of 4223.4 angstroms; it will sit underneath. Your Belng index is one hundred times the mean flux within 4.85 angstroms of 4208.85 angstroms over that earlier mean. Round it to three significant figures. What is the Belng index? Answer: 96.5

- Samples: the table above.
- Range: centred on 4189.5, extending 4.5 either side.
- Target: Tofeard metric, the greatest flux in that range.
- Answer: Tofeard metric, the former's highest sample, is 84.52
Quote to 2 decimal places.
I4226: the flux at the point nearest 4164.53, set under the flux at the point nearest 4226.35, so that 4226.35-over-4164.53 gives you 1.04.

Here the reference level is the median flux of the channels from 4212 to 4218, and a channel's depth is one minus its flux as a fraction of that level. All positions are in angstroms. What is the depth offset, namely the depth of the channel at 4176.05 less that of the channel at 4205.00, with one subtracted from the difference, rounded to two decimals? -1.04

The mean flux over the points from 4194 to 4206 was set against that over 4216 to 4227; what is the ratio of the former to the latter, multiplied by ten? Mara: 9.7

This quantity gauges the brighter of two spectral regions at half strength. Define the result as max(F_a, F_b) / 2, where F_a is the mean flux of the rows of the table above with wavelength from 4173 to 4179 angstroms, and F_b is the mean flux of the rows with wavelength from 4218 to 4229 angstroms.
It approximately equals 40.0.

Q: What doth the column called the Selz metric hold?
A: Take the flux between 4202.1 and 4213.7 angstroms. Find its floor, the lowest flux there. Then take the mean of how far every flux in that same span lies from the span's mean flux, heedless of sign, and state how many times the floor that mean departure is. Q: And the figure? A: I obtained 0.026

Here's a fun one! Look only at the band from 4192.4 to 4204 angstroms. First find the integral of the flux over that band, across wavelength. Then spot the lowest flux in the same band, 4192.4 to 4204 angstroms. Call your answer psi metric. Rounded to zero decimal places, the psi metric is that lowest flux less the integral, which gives -847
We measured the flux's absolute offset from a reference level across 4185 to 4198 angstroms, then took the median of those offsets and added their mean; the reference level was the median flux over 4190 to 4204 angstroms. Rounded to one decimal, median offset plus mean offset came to 4.2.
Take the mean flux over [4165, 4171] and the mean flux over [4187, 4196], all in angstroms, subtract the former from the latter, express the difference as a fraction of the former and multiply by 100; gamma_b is 5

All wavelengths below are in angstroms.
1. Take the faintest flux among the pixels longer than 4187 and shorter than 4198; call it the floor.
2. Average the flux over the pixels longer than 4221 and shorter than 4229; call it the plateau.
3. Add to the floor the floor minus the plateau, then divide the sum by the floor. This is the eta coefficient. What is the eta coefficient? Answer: 0.97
